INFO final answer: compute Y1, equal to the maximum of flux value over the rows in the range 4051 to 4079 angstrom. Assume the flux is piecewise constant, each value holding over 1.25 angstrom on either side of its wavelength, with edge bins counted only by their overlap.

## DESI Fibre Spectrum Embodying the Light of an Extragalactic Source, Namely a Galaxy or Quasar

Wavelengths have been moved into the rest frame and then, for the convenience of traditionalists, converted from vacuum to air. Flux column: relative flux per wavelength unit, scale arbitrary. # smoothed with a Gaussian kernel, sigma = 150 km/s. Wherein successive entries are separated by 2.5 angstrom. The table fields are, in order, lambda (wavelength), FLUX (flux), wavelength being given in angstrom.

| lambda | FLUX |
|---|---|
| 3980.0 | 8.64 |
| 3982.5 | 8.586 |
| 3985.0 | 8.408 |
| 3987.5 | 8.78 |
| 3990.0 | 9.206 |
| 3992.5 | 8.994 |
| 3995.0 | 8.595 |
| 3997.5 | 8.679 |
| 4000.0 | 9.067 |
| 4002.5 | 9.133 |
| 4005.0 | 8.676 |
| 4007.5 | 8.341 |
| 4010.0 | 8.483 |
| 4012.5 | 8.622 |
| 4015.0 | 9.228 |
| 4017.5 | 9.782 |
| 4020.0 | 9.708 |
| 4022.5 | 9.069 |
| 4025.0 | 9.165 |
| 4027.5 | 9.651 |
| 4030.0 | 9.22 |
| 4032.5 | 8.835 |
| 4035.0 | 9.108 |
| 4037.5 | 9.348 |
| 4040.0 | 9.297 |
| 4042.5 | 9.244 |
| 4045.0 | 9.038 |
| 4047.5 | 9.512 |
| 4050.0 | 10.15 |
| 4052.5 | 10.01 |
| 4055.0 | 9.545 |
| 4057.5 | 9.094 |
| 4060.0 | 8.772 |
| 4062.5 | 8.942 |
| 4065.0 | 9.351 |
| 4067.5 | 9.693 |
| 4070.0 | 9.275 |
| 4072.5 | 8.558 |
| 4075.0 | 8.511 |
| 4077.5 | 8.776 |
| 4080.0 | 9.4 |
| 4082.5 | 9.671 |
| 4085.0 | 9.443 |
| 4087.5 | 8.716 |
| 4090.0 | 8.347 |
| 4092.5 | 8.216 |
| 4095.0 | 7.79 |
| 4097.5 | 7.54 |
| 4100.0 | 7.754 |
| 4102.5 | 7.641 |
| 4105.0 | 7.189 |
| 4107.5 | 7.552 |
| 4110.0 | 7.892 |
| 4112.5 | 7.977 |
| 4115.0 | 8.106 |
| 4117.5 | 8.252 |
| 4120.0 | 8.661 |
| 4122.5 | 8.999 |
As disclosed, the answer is 10.01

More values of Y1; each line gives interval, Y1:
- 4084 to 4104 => 9.443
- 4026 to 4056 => 10.15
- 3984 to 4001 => 9.206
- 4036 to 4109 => 10.15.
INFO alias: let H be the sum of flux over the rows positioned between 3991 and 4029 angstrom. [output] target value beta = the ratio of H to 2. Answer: 68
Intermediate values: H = 135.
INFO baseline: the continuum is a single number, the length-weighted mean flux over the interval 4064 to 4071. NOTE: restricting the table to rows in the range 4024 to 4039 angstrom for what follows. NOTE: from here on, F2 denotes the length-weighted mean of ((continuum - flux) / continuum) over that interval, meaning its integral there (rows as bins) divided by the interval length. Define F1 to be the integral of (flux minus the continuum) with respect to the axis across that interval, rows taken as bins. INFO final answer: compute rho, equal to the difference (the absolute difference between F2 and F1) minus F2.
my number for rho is 3.4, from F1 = -3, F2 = 0.02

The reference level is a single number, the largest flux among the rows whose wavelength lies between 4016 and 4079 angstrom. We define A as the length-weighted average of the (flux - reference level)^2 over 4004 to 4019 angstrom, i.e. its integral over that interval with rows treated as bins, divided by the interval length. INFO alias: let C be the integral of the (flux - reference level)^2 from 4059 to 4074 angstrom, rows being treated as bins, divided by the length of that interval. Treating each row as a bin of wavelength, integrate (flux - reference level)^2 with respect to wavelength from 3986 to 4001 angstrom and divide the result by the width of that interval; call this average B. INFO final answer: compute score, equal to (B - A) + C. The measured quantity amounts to 1.0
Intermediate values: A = 1.9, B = 1.7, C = 1.3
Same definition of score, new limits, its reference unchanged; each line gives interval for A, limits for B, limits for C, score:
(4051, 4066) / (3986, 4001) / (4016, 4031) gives 1.4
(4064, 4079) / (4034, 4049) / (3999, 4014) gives 1.5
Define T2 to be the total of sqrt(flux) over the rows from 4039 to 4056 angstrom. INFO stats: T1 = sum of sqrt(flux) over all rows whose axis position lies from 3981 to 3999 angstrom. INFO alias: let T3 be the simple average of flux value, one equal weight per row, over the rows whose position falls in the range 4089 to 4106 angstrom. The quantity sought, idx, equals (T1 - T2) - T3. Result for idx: -8.70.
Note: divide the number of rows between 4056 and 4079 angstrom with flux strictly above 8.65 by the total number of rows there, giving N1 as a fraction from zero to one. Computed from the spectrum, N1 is 0.78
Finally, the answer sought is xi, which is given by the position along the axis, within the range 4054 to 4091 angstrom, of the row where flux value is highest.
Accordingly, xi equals 4067.5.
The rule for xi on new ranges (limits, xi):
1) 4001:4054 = 4050.0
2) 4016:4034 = 4017.5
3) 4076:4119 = 4082.5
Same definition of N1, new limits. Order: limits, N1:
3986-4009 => 0.78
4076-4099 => 0.56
